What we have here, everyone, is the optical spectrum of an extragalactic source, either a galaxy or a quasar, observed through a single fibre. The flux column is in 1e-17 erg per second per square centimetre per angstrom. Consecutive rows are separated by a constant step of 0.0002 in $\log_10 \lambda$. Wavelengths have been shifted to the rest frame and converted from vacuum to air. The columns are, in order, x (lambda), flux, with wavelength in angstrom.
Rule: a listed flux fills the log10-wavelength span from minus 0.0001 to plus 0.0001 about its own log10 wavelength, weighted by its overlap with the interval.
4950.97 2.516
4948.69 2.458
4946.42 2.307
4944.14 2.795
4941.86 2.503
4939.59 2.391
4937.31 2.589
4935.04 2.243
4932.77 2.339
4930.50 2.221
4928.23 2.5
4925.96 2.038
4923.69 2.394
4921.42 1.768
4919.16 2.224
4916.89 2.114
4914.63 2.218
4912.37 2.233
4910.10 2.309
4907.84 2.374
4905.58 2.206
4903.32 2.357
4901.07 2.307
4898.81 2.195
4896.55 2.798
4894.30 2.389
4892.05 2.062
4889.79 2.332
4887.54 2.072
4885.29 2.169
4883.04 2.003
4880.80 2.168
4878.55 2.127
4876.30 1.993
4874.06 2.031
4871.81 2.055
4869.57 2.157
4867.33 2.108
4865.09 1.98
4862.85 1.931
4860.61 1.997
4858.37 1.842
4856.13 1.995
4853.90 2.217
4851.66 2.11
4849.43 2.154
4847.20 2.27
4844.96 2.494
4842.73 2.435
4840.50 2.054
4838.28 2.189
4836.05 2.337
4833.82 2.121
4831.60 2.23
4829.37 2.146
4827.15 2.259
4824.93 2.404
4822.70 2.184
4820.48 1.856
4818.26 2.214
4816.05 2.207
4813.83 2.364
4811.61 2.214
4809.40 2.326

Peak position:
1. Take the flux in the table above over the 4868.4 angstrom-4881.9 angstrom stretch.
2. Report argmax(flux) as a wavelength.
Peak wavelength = 4880.80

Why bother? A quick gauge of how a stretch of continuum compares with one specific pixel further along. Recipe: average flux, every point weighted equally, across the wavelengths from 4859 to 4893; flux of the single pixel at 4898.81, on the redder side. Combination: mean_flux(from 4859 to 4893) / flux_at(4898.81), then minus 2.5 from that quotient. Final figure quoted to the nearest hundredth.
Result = -1.55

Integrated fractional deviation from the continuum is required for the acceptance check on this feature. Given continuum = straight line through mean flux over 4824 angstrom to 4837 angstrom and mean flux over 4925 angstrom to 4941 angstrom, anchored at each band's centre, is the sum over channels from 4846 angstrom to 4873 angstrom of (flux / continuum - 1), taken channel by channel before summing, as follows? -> -1.08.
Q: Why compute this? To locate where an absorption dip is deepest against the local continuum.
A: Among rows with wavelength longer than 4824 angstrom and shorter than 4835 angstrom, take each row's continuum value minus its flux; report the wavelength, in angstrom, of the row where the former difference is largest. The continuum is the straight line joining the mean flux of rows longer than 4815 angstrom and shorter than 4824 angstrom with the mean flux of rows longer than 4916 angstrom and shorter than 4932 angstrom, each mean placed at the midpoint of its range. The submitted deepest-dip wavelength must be 4833.82 angstrom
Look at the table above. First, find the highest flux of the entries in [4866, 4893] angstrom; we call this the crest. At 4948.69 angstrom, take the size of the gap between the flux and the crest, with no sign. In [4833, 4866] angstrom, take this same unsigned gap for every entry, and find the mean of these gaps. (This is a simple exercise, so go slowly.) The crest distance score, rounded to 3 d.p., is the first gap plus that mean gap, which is 0.352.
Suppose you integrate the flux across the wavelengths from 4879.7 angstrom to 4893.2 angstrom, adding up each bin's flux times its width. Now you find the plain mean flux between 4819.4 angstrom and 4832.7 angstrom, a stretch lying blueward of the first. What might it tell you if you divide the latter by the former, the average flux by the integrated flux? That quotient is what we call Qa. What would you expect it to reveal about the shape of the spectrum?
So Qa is 0.076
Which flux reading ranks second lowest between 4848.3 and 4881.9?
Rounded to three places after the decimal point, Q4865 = 1.931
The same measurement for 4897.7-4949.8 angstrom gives 2.038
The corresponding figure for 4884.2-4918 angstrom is 2.072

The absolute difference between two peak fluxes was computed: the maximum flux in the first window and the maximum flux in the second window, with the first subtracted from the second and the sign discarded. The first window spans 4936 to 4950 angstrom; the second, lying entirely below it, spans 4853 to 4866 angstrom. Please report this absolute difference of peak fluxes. 0.58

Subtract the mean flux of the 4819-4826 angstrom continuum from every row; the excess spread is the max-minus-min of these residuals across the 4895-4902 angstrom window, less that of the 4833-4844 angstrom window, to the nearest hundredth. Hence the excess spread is 0.22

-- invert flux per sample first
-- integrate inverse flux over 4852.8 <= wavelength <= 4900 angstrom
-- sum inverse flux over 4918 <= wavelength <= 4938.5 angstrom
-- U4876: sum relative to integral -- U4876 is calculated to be 0.18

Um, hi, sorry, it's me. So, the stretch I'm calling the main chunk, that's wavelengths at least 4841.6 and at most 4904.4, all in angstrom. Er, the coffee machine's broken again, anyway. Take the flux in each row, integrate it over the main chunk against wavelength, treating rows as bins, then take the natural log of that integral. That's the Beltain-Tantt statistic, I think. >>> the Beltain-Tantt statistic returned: 4.9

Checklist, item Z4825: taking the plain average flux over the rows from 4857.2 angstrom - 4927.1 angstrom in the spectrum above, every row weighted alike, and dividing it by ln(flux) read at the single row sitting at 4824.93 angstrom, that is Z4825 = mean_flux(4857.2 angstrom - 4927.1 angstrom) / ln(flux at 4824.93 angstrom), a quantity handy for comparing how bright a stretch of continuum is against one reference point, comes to 2.46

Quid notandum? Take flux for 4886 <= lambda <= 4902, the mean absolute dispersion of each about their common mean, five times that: 0.9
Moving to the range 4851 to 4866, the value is 0.4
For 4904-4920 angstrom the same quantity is 0.3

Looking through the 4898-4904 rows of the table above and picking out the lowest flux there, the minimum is 2.195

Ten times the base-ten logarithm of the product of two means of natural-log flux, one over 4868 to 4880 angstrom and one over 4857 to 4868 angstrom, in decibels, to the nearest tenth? -3.1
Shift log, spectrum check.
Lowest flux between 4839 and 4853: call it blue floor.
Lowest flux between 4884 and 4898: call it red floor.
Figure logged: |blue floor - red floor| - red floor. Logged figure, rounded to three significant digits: -2.05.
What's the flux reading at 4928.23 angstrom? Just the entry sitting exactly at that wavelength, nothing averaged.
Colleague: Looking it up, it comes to 2.5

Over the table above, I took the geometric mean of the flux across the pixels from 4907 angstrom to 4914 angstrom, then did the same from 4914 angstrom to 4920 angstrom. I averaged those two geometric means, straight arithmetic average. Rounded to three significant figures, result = 2.24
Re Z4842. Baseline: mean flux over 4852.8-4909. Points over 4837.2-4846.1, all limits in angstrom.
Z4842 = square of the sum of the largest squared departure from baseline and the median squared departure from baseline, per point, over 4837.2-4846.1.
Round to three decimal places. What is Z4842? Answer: 0.025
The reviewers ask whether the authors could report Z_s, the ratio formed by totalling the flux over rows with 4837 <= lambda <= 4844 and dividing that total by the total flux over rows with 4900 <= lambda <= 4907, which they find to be 0.97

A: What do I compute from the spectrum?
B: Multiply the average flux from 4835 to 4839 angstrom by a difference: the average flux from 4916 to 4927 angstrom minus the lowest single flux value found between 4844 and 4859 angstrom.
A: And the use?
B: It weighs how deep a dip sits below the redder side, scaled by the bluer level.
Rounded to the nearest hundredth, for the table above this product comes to 0.60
